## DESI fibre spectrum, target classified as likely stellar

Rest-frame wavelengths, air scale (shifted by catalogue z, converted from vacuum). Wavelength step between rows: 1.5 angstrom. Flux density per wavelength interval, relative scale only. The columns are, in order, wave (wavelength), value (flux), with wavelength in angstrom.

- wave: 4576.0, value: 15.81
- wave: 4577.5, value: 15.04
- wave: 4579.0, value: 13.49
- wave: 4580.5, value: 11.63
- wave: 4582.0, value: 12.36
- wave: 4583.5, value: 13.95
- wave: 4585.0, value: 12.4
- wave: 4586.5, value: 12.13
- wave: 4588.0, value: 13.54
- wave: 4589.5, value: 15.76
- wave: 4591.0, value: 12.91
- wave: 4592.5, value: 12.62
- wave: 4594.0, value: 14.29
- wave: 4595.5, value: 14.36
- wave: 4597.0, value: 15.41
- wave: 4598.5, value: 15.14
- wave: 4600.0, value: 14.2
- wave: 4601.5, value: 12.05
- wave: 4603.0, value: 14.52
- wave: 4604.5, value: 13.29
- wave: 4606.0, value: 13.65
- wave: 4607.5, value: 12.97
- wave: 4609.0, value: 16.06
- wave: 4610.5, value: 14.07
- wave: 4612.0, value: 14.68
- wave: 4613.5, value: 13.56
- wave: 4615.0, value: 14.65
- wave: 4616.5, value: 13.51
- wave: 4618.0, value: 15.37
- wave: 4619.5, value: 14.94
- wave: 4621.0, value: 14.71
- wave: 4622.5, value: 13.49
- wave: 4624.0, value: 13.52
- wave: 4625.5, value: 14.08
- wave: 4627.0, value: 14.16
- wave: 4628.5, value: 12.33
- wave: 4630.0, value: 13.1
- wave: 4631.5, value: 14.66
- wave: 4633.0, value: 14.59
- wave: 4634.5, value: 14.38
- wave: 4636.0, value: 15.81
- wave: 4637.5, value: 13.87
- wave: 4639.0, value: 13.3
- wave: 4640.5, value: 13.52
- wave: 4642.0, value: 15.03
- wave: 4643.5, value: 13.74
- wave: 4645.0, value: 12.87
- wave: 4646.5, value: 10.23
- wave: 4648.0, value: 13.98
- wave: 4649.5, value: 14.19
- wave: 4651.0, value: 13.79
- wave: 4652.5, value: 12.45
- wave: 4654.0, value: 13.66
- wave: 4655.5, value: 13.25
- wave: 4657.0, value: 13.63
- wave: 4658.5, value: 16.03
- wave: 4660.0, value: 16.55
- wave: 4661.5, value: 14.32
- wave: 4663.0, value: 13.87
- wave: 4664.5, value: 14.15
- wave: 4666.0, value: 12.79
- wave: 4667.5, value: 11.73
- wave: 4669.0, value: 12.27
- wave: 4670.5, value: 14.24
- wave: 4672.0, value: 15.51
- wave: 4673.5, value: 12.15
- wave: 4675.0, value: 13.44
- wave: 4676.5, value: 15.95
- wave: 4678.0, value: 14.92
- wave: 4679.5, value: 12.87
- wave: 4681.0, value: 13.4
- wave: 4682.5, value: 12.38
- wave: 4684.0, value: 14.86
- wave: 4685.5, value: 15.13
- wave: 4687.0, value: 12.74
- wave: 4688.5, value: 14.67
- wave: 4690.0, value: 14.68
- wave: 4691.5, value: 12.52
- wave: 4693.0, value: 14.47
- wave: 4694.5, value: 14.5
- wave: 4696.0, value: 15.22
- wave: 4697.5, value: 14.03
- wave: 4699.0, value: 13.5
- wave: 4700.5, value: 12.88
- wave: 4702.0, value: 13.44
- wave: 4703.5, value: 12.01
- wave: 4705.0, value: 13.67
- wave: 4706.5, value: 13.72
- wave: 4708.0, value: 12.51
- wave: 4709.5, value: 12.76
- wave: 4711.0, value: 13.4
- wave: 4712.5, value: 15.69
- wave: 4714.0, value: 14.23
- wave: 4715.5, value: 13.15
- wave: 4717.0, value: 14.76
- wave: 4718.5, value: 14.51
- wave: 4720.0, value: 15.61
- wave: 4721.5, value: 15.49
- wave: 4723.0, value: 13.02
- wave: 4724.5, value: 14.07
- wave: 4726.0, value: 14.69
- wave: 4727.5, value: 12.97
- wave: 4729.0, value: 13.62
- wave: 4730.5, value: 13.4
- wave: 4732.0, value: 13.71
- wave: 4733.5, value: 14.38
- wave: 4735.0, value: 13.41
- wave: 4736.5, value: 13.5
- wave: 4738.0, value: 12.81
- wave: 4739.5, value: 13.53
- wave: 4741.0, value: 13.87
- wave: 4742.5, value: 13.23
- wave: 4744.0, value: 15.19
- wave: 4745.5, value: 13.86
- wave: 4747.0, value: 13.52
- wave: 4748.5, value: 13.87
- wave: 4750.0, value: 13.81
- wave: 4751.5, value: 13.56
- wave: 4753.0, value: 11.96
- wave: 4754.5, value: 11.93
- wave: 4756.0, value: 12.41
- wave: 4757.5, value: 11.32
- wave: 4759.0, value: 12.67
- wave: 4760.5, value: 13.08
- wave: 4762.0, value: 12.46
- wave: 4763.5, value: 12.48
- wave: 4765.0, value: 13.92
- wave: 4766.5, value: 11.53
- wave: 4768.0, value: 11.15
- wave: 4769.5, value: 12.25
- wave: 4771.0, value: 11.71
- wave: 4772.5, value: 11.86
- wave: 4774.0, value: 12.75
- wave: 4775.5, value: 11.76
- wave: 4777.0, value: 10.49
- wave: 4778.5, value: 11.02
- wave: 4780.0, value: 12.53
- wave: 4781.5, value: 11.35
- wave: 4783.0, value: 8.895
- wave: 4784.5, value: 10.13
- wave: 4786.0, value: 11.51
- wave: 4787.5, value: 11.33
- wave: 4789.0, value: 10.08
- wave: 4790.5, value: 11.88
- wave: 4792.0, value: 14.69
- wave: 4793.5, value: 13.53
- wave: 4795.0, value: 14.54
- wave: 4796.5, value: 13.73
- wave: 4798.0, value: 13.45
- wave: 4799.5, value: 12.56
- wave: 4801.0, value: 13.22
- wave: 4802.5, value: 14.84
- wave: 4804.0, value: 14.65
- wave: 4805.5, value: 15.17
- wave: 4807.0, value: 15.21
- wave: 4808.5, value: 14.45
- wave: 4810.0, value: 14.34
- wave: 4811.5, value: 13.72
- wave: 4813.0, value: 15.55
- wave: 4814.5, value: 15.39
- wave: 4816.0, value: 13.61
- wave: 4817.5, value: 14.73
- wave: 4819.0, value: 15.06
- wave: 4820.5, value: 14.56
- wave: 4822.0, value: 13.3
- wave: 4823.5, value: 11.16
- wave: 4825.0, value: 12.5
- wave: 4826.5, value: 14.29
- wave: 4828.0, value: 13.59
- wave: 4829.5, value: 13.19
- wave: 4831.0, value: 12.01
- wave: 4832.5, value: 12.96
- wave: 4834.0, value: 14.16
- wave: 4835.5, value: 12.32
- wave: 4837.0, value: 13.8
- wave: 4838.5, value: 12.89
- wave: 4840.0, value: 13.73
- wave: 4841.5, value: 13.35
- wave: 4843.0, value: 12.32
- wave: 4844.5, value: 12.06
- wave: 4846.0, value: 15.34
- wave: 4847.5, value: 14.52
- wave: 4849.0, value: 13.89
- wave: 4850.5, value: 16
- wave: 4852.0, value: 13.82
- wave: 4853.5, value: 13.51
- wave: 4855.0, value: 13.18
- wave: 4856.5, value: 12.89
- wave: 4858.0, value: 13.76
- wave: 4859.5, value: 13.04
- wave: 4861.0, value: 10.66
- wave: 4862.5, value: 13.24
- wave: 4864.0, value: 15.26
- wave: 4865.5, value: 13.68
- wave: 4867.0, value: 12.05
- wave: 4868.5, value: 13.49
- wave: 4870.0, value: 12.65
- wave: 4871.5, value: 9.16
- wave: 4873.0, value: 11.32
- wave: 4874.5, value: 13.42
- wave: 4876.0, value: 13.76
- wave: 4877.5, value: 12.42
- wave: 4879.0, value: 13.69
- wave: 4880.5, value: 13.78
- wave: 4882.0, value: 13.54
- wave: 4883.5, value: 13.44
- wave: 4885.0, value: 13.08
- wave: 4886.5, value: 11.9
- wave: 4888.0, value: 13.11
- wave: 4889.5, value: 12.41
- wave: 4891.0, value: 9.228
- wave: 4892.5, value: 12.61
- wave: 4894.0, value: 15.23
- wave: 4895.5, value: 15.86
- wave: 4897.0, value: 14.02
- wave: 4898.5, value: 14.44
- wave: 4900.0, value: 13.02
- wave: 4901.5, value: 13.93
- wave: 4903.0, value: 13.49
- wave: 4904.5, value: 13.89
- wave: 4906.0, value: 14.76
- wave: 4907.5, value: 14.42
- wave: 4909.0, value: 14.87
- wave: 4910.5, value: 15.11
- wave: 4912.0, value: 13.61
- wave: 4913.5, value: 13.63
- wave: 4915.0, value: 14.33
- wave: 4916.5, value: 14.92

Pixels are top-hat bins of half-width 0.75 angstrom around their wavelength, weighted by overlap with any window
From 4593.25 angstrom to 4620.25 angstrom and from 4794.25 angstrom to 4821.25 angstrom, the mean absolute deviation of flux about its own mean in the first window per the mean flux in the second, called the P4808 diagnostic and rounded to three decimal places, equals 0.053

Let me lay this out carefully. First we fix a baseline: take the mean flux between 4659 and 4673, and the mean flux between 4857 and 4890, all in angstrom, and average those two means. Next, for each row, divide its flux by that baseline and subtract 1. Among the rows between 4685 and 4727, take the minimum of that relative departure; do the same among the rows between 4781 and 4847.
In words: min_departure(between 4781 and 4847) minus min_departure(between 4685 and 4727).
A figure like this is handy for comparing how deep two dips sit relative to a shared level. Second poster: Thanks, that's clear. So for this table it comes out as -0.23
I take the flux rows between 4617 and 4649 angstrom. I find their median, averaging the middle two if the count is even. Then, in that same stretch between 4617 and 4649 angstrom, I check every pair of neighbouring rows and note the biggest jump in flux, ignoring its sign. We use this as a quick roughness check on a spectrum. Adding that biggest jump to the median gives 17.7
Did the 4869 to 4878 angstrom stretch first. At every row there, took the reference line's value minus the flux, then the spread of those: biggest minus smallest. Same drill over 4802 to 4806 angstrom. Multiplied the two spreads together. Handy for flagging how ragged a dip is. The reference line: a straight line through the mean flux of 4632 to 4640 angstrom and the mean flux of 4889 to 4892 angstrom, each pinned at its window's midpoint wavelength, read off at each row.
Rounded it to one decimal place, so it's 2.5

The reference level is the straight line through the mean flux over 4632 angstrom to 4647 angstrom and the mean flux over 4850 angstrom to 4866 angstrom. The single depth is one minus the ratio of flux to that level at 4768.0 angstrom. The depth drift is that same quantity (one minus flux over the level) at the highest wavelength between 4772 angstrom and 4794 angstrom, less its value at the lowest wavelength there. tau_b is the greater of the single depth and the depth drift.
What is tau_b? 0.18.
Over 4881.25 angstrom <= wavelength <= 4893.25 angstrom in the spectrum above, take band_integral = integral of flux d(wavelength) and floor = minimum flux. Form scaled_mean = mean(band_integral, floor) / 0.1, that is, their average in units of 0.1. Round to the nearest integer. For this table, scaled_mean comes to 791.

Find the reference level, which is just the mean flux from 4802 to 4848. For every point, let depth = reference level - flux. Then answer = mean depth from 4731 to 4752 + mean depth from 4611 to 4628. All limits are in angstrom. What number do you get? -0.3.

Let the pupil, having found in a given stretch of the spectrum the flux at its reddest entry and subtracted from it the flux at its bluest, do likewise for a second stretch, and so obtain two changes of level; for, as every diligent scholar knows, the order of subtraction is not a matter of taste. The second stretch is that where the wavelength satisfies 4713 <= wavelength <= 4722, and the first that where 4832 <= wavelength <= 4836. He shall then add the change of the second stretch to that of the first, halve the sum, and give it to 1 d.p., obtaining 0.3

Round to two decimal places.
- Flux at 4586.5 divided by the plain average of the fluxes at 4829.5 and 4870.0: 0.94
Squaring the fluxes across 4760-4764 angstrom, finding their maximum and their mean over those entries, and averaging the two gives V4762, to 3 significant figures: 166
